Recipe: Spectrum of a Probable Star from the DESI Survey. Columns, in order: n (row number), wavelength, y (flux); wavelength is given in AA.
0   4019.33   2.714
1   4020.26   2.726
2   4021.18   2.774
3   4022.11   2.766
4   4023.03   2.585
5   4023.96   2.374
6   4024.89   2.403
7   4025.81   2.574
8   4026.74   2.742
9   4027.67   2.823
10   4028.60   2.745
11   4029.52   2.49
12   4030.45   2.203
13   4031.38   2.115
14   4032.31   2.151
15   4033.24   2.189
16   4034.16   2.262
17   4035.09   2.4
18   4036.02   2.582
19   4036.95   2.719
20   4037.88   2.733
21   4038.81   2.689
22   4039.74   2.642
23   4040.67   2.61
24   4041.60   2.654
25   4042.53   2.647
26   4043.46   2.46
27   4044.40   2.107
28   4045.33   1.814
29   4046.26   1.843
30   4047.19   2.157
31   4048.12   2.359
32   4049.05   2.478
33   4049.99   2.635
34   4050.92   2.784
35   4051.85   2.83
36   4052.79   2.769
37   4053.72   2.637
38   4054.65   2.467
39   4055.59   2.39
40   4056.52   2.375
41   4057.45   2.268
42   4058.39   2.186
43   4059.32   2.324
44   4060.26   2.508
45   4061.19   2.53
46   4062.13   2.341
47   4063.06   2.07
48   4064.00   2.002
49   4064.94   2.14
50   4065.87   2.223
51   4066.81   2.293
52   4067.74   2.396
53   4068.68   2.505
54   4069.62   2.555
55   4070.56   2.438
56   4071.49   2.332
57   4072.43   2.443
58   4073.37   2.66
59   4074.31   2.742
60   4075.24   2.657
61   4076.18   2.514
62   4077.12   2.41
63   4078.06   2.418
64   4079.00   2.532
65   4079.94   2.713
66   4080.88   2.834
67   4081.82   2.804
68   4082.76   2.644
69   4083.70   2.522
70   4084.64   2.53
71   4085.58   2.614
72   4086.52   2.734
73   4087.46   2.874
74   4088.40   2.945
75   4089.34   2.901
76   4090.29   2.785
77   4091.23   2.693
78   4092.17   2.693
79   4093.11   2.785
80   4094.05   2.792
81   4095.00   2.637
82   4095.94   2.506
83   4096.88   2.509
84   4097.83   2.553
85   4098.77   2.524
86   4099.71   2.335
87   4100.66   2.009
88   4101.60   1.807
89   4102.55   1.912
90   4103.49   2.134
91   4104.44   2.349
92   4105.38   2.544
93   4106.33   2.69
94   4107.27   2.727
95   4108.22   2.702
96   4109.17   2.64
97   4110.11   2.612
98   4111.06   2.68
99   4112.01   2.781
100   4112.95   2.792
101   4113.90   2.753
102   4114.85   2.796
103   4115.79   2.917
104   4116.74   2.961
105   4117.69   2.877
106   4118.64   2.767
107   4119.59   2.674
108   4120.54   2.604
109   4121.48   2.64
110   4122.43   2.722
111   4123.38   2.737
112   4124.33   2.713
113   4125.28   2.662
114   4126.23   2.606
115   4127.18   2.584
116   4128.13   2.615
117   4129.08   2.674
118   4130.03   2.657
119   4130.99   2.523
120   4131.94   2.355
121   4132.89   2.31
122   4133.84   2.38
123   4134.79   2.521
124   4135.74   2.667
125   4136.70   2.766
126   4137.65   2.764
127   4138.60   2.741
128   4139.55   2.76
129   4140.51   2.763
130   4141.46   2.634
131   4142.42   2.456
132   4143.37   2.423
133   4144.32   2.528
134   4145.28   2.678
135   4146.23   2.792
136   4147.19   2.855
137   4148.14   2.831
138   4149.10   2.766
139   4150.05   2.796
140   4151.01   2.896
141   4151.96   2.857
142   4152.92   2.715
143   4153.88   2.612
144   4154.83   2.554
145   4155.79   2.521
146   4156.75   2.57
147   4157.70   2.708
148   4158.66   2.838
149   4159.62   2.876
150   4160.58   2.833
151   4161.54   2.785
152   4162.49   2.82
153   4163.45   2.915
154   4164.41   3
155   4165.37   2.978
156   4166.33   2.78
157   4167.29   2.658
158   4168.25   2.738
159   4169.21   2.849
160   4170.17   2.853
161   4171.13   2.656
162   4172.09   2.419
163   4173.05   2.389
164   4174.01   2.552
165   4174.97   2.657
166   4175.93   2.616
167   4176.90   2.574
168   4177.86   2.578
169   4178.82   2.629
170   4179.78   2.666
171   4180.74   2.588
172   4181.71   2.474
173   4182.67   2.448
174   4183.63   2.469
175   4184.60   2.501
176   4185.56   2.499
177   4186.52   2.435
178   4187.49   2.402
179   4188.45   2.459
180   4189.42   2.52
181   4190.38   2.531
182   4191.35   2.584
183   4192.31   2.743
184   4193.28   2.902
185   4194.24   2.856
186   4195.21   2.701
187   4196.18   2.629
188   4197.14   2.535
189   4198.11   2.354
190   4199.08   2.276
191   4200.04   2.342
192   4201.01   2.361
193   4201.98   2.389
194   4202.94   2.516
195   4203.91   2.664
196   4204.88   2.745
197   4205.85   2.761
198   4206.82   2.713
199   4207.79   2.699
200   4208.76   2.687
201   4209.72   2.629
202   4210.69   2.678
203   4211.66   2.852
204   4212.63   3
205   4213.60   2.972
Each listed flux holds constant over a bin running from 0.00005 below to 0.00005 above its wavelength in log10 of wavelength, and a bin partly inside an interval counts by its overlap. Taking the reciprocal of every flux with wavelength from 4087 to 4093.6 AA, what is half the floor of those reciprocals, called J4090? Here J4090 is 0.170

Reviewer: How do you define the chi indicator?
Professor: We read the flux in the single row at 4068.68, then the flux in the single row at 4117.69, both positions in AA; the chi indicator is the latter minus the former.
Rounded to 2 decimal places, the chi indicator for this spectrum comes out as 0.37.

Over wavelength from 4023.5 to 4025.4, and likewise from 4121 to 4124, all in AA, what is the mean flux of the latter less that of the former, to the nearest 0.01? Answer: 0.31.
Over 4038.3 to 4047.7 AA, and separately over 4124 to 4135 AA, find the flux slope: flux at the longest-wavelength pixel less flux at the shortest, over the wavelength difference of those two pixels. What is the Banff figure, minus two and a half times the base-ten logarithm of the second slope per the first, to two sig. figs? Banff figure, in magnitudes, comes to 1.3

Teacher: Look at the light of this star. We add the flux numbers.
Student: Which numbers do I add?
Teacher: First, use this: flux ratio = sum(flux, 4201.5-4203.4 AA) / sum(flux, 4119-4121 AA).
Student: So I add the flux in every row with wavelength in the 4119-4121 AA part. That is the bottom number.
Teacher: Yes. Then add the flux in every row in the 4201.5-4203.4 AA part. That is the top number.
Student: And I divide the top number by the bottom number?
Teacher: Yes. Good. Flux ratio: 0.9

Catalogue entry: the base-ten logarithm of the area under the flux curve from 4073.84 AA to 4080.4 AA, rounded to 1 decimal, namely 1.2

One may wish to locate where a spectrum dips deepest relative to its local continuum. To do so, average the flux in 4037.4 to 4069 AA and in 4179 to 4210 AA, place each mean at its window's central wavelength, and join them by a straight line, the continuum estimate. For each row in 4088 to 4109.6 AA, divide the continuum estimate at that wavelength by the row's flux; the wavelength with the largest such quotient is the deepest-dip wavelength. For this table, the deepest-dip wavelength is 4101.60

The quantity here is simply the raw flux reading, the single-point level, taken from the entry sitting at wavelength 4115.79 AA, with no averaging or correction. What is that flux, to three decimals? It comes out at 2.917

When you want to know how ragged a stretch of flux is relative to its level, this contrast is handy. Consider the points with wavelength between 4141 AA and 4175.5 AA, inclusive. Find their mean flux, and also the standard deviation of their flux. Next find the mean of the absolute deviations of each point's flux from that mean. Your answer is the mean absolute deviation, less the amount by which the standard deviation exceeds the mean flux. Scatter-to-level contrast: 2.69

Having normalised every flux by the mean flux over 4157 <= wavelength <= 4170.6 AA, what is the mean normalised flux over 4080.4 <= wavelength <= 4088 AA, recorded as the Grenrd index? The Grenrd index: 0.95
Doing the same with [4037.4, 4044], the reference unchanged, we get 0.93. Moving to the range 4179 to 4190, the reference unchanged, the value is 0.88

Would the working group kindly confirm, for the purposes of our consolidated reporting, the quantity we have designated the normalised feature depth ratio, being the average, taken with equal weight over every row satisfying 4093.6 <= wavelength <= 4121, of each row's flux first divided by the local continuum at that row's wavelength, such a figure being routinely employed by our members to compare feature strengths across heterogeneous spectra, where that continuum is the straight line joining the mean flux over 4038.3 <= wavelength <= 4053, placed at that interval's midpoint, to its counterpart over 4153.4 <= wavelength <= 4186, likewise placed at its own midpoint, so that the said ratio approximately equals 1.00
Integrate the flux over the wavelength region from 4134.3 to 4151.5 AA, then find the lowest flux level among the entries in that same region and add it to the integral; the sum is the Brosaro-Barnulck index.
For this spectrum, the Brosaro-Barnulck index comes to 49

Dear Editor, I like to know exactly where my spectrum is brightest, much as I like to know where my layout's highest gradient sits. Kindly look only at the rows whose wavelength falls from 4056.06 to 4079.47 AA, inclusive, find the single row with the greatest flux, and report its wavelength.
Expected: 4074.31 AA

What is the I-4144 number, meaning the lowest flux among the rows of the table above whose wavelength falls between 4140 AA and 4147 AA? 2.423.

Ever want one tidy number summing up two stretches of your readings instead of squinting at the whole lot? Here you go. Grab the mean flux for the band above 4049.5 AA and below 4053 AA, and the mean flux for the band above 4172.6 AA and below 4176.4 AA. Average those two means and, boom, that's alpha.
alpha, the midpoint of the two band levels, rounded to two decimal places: 2.65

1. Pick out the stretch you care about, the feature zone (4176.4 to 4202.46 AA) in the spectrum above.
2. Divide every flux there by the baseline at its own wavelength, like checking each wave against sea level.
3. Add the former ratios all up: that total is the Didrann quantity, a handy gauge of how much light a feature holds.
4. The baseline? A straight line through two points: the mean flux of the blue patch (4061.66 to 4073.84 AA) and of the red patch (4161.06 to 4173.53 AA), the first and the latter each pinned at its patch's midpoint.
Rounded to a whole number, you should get 24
